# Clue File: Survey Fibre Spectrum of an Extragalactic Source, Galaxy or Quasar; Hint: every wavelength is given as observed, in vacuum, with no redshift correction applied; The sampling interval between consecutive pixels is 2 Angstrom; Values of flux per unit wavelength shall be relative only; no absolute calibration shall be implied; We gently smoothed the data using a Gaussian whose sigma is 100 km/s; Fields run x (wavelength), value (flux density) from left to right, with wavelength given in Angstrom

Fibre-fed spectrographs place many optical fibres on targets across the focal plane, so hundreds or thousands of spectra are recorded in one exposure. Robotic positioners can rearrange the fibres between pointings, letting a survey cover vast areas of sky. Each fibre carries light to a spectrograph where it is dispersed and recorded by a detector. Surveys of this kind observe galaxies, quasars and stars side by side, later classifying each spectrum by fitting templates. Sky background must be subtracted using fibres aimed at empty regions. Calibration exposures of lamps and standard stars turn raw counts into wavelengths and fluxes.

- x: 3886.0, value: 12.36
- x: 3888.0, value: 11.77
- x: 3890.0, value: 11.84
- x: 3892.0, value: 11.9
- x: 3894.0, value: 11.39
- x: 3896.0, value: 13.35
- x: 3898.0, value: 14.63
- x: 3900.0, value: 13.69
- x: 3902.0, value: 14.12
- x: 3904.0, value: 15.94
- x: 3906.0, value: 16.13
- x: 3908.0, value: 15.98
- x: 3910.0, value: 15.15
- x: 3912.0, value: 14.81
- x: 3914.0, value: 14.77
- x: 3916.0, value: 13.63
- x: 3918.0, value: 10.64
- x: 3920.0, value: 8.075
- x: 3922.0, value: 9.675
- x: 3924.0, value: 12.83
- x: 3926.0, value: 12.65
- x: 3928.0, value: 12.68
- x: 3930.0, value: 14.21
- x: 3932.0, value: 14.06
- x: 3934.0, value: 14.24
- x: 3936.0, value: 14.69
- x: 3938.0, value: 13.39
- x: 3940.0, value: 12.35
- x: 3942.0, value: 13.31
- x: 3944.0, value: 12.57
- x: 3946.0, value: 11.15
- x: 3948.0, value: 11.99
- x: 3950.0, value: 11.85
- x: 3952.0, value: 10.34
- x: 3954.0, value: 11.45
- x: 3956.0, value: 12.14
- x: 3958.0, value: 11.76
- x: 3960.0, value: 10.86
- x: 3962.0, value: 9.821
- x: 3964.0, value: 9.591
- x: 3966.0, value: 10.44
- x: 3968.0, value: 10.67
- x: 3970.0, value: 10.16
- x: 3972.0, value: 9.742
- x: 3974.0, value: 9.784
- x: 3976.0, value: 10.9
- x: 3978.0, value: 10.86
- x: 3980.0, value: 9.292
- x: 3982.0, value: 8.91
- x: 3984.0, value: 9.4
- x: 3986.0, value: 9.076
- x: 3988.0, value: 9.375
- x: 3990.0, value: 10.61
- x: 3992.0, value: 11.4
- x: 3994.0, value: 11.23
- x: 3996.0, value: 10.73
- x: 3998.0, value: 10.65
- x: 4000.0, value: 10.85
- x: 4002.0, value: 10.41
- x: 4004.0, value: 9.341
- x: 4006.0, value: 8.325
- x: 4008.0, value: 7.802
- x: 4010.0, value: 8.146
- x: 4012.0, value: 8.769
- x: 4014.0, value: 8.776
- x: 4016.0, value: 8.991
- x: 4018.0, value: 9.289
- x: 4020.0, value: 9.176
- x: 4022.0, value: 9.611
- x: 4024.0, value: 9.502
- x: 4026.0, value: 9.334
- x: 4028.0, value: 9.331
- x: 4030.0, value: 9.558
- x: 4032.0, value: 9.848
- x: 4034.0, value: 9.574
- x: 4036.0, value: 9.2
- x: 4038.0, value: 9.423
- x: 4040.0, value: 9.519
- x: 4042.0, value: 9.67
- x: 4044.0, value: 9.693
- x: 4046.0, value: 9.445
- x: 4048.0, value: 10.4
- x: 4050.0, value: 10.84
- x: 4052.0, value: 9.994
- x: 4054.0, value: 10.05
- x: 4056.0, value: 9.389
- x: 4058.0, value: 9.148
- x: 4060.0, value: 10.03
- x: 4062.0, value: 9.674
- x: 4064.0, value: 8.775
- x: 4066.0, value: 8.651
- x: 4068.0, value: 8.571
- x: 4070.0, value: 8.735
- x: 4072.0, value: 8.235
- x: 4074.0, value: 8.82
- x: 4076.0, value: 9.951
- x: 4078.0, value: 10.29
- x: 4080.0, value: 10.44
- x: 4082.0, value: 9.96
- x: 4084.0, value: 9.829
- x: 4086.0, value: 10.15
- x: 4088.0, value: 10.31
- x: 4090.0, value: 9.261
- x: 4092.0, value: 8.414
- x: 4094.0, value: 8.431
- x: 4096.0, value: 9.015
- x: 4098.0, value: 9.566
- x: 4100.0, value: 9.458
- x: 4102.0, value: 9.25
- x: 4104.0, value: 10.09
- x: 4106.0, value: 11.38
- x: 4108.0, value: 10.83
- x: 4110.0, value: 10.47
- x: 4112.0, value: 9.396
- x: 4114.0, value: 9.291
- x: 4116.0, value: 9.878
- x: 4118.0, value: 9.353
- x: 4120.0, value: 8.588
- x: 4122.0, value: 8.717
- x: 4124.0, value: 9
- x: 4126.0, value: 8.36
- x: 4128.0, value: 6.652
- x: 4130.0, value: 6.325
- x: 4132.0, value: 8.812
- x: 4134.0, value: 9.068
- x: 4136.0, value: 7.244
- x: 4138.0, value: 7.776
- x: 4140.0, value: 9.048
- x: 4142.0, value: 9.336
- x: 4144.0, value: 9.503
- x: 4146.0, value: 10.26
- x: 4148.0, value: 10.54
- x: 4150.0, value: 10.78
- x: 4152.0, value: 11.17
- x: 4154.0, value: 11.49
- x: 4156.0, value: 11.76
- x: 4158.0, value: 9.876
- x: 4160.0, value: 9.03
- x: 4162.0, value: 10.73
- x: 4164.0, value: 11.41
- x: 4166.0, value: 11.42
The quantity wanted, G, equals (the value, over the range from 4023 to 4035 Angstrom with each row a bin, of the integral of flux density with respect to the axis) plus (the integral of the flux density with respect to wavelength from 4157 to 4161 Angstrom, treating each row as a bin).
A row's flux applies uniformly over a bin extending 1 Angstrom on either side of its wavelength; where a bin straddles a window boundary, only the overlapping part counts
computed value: 152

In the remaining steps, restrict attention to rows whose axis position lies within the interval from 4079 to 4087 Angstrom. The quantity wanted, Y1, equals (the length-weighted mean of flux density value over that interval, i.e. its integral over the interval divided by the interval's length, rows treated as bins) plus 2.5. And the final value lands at 12.6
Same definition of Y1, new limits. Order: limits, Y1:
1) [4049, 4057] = 12.6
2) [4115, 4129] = 11.1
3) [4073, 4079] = 12.2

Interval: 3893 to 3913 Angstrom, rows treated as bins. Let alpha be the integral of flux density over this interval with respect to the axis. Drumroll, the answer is 290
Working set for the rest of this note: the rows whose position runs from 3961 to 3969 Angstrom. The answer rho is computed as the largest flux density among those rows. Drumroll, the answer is 10.67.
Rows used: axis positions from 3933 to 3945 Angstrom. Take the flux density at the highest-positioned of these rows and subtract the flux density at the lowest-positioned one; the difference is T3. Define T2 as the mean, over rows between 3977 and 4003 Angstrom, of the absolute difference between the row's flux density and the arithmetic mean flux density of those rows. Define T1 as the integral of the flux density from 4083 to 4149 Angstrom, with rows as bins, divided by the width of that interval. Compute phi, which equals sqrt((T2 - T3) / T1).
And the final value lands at 0.52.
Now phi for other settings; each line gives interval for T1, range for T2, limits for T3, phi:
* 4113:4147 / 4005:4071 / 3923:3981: 0.68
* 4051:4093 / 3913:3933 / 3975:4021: 0.60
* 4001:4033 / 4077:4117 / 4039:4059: 0.33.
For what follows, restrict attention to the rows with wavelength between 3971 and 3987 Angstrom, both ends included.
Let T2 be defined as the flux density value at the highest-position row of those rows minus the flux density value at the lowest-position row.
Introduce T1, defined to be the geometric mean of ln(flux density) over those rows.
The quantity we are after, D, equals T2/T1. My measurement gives -0.3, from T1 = 2.27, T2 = -0.7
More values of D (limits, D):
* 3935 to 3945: -0.8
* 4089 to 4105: 0.4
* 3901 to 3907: 0.7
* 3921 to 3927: 1.2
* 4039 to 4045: 0.1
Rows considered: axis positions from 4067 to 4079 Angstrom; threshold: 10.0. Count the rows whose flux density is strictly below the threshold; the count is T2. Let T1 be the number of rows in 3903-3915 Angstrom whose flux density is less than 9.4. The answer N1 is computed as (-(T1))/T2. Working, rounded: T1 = 0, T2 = 5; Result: 0.00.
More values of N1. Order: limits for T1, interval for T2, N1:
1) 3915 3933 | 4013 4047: -0.06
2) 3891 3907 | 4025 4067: 0.00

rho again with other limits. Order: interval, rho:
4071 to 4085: 10.44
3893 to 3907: 16.13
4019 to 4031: 9.611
